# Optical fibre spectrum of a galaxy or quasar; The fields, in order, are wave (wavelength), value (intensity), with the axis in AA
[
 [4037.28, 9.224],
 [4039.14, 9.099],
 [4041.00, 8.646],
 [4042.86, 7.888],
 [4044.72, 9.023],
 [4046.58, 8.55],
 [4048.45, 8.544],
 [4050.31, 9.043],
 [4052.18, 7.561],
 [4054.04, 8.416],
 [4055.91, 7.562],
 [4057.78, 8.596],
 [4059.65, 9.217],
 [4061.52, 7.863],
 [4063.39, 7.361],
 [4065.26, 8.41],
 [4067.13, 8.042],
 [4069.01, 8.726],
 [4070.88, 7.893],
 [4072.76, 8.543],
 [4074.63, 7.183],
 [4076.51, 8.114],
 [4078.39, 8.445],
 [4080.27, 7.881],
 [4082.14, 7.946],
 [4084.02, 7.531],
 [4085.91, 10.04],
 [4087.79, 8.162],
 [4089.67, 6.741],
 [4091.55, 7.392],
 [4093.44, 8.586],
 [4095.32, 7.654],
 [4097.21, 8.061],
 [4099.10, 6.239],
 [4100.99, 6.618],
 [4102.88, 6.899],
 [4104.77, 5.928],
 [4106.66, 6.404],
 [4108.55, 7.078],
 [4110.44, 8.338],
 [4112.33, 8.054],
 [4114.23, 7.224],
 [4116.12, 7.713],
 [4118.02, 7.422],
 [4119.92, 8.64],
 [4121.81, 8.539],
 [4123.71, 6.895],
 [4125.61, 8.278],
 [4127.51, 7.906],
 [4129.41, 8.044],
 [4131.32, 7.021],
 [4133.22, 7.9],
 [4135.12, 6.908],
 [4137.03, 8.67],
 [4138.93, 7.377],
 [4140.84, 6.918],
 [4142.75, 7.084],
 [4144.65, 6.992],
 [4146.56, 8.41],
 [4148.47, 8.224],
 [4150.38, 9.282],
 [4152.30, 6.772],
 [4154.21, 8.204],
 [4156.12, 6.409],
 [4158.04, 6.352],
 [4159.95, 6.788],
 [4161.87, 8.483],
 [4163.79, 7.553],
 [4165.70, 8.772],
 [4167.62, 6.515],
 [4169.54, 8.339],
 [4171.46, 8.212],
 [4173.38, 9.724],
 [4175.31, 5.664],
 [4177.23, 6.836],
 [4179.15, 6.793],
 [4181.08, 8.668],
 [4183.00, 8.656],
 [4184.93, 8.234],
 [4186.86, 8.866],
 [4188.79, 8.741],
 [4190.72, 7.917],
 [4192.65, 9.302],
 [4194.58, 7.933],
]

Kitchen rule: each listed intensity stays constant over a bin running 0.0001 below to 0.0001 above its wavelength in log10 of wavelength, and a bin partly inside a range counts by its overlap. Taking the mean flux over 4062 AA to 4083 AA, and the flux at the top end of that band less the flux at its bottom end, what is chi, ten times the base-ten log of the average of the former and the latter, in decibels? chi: 6.35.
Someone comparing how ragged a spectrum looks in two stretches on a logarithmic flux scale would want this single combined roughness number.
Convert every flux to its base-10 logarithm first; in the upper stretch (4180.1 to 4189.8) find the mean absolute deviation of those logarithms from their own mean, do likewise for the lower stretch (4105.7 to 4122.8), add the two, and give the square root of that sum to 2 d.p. 0.21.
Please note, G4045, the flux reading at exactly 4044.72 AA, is 9.023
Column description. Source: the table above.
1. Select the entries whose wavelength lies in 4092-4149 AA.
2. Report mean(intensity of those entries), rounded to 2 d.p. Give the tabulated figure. 7.53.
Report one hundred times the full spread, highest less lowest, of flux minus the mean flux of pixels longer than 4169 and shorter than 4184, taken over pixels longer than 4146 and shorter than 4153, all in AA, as 251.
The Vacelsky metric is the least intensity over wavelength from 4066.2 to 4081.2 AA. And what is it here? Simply 7.183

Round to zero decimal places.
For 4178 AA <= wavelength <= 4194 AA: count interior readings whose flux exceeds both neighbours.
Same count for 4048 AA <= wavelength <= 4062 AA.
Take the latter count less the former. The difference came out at 1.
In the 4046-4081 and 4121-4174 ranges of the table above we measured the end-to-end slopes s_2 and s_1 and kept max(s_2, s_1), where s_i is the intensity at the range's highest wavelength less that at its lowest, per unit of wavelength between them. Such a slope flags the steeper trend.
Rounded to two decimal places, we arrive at 0.02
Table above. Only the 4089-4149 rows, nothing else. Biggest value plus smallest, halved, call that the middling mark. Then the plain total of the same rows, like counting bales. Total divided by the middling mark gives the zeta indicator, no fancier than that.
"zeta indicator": 33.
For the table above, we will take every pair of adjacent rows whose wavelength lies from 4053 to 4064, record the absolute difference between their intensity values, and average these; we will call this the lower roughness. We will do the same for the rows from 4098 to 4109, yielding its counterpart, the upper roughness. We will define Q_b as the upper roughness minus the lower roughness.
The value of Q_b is -0.3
